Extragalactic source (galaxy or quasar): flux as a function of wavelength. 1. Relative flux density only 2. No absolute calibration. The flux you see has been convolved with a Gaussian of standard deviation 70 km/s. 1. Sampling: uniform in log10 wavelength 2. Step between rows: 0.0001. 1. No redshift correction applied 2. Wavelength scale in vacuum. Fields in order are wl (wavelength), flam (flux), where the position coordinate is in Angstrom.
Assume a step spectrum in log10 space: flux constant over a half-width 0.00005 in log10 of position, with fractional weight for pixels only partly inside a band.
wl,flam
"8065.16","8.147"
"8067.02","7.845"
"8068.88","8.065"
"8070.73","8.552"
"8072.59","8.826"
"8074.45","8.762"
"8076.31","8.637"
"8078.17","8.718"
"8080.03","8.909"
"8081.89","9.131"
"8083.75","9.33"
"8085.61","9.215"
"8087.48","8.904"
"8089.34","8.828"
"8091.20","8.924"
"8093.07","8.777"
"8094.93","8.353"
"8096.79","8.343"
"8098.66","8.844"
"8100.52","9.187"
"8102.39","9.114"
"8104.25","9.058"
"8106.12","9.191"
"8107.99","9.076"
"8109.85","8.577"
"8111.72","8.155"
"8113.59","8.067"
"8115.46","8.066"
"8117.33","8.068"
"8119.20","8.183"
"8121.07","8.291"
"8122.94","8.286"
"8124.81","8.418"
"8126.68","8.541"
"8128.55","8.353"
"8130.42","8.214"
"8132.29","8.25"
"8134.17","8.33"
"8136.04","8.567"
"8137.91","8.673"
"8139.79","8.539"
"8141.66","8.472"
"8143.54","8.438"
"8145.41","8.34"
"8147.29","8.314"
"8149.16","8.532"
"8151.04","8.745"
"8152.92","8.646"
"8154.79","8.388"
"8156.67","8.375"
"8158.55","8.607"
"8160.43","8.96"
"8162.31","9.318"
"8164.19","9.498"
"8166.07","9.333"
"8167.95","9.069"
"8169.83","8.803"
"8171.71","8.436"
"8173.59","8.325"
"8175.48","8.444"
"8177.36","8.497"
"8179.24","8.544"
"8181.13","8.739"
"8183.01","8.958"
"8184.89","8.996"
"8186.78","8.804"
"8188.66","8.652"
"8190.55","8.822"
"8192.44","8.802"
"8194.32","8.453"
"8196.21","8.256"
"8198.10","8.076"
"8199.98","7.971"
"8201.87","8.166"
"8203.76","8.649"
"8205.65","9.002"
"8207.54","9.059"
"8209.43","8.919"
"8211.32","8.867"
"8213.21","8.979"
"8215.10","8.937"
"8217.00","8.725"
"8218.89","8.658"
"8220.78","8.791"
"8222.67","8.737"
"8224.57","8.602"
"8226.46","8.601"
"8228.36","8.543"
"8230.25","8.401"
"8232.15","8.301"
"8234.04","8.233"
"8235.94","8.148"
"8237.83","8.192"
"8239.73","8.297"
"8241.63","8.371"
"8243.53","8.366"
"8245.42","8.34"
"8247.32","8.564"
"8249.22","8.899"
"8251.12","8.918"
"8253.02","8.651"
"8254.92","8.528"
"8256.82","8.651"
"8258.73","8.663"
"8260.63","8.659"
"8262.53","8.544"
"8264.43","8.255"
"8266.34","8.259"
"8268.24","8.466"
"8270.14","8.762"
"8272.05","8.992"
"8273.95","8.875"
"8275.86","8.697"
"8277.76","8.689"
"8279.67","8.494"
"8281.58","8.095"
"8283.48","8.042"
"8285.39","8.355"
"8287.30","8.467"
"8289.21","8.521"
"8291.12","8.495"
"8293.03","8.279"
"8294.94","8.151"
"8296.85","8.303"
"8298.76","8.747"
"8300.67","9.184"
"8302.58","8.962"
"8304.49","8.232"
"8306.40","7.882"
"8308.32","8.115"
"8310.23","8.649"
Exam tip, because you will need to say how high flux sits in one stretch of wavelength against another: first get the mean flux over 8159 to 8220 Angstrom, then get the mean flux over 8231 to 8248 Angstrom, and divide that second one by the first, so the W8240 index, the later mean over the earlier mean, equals 0.951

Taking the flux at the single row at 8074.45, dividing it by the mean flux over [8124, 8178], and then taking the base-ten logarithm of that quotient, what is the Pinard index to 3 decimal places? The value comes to 0.008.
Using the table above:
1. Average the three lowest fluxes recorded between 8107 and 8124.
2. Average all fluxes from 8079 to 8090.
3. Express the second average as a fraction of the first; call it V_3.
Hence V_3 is 1.12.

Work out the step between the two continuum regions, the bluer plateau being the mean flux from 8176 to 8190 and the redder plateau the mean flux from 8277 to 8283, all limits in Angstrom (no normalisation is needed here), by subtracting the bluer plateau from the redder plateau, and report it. -0.3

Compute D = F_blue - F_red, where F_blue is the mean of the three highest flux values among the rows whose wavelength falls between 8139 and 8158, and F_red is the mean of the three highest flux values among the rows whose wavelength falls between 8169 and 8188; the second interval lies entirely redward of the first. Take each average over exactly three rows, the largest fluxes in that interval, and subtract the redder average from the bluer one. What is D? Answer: -0.28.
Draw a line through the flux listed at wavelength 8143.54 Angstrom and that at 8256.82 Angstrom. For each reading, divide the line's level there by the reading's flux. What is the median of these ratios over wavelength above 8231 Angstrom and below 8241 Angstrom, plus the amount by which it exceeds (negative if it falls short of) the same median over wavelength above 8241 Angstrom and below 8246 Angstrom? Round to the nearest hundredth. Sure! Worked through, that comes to 1.06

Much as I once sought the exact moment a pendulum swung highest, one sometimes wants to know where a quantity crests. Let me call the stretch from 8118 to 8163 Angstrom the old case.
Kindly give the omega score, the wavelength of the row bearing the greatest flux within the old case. 8162.31 Angstrom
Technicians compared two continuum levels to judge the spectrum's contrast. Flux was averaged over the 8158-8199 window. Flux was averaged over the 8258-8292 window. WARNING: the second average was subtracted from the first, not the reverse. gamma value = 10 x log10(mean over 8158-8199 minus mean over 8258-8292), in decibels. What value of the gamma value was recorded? -6.4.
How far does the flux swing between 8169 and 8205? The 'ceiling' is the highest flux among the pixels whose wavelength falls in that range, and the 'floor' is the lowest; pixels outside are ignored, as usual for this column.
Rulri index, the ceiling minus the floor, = 1.0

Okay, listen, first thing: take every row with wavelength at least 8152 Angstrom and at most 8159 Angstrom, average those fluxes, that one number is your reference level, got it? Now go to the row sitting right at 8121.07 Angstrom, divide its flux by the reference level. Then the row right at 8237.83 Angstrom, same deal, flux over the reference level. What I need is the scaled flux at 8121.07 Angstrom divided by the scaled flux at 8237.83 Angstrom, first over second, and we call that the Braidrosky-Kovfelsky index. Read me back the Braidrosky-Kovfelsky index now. 1.01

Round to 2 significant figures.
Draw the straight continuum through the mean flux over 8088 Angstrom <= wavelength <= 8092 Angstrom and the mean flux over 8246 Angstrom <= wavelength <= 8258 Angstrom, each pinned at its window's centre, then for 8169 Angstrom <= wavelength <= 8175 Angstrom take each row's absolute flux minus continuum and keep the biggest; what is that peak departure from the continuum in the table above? 0.46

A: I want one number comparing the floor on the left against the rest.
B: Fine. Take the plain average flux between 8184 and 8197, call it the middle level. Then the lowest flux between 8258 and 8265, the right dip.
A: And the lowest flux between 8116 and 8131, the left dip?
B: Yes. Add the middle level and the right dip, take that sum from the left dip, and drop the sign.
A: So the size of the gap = 8.87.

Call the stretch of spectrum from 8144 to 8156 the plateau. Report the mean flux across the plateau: 8.49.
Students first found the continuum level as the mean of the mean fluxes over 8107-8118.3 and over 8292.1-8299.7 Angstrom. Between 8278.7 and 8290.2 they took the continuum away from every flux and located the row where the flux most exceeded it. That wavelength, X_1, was 8289.21 Angstrom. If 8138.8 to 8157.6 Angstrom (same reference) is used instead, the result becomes 8151.04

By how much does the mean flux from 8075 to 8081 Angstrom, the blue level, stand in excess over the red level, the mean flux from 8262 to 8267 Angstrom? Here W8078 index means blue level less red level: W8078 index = 0.4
